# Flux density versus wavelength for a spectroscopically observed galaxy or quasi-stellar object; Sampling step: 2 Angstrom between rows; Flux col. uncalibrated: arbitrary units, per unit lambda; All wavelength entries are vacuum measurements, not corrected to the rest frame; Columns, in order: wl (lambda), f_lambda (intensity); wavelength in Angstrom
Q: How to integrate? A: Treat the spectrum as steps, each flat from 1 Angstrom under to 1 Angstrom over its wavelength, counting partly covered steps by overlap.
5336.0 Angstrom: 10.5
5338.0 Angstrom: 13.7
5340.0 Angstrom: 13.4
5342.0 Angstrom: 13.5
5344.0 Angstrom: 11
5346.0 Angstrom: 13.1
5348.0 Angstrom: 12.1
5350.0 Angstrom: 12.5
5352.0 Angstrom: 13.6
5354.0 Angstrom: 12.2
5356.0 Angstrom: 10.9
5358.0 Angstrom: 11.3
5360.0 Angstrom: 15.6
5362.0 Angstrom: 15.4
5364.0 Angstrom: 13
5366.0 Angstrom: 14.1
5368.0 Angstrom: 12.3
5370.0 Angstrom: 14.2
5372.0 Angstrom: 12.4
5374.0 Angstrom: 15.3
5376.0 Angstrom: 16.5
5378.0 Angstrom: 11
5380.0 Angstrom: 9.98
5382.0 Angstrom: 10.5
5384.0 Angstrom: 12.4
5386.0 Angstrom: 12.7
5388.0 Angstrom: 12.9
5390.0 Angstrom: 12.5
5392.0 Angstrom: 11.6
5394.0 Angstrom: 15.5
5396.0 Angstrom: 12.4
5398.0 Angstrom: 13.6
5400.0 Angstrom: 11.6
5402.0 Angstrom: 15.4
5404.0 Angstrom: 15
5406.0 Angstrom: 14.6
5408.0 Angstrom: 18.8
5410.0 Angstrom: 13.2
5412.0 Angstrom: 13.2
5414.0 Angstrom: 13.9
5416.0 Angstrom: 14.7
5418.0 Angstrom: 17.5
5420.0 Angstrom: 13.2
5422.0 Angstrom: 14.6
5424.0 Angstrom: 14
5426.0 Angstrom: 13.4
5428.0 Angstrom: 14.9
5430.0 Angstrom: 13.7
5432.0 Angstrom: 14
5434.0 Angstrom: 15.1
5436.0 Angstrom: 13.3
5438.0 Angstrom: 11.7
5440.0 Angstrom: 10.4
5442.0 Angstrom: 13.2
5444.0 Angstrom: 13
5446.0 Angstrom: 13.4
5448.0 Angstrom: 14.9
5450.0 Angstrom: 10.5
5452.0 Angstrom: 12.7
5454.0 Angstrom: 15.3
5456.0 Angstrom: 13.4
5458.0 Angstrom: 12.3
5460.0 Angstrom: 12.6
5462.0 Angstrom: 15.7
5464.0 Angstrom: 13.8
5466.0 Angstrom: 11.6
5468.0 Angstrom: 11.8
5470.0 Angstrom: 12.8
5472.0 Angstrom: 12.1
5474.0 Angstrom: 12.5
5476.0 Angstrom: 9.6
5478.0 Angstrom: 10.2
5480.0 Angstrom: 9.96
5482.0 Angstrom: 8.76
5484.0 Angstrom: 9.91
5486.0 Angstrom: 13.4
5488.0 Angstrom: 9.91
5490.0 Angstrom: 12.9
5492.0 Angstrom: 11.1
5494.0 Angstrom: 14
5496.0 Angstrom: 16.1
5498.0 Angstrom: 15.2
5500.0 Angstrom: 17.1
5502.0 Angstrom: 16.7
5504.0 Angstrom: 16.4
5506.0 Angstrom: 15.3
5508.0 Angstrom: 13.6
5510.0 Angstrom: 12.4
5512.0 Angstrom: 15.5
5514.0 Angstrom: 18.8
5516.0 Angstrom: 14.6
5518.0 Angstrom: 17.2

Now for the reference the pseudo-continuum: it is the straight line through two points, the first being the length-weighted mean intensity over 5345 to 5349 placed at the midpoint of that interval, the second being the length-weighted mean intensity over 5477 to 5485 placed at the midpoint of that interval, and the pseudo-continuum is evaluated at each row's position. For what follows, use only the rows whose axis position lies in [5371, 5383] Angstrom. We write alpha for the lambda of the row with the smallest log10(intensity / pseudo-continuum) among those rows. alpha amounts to 5380.0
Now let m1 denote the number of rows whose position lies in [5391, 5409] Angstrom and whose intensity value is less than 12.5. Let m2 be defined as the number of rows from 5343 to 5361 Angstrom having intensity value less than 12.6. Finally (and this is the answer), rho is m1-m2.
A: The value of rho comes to -3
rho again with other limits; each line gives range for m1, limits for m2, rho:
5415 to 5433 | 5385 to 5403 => -4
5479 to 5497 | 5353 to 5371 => 1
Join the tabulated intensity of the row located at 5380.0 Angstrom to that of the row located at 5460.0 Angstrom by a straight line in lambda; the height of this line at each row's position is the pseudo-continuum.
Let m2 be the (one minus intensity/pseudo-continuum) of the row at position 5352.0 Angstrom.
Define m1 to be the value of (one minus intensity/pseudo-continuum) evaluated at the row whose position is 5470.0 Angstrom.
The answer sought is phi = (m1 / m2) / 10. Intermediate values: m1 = 0.0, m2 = -0.50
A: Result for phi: 0.00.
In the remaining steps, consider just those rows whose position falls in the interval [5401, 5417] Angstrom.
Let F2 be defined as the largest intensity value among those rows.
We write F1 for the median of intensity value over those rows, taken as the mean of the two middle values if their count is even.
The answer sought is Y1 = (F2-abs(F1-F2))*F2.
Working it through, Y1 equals 275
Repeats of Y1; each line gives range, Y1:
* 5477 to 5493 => 135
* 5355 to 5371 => 211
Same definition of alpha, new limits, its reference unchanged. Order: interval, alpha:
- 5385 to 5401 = 5392.0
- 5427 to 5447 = 5440.0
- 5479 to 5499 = 5482.0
